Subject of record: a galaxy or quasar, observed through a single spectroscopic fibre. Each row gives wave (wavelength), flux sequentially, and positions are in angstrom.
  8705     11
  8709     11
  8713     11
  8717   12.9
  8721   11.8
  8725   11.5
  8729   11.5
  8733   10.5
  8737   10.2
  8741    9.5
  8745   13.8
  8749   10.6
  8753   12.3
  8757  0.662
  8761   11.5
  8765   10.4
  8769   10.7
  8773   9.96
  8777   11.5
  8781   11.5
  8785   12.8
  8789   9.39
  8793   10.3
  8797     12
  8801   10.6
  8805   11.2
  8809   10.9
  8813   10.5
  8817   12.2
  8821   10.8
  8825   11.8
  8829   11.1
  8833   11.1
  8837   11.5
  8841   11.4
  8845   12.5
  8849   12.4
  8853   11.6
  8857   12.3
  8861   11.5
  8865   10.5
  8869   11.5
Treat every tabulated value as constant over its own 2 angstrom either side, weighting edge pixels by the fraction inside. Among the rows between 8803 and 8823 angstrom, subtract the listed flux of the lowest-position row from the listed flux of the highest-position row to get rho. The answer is -0.4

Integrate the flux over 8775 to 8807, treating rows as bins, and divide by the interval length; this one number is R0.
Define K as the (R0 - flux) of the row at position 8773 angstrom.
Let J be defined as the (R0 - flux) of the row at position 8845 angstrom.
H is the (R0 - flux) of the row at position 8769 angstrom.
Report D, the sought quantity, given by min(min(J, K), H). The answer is -1.3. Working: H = 0.5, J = -1.3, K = 1.20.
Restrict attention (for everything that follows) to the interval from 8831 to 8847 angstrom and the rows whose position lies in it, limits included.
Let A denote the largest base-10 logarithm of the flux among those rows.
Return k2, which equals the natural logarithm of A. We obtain 0.09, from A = 1.10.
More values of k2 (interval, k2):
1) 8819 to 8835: 0.07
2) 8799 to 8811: 0.05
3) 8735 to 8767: 0.13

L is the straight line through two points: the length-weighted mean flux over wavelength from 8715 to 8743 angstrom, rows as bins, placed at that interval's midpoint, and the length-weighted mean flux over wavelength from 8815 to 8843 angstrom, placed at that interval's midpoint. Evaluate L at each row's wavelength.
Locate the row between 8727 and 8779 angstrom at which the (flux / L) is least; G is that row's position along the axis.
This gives 8757 angstrom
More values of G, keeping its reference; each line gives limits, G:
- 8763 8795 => 8789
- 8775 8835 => 8789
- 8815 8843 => 8821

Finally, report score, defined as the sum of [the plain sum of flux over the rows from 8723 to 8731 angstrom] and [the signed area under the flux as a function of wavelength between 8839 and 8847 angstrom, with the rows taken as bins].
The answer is 119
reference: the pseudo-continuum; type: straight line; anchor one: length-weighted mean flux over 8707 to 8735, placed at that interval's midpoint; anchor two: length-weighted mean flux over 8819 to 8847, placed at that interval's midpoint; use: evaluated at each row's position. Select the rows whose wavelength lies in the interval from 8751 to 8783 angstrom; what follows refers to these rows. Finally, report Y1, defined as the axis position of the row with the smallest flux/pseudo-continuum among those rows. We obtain 8757 angstrom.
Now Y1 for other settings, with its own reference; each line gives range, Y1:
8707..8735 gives 8733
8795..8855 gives 8813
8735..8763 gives 8757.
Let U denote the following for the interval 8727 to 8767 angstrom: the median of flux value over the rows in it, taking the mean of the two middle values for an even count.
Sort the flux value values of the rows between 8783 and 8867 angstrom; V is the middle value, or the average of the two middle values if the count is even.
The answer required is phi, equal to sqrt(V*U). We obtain 11.0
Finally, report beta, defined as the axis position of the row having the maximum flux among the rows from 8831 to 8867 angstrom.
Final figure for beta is 8845 angstrom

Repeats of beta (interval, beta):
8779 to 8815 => 8785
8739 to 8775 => 8745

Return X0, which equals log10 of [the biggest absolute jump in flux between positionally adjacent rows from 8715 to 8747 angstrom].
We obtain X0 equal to 0.6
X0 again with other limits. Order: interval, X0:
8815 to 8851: 0.1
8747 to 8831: 1.1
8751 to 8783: 1.1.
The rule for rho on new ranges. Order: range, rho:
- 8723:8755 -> 0.8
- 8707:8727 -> 0.5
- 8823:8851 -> 0.6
